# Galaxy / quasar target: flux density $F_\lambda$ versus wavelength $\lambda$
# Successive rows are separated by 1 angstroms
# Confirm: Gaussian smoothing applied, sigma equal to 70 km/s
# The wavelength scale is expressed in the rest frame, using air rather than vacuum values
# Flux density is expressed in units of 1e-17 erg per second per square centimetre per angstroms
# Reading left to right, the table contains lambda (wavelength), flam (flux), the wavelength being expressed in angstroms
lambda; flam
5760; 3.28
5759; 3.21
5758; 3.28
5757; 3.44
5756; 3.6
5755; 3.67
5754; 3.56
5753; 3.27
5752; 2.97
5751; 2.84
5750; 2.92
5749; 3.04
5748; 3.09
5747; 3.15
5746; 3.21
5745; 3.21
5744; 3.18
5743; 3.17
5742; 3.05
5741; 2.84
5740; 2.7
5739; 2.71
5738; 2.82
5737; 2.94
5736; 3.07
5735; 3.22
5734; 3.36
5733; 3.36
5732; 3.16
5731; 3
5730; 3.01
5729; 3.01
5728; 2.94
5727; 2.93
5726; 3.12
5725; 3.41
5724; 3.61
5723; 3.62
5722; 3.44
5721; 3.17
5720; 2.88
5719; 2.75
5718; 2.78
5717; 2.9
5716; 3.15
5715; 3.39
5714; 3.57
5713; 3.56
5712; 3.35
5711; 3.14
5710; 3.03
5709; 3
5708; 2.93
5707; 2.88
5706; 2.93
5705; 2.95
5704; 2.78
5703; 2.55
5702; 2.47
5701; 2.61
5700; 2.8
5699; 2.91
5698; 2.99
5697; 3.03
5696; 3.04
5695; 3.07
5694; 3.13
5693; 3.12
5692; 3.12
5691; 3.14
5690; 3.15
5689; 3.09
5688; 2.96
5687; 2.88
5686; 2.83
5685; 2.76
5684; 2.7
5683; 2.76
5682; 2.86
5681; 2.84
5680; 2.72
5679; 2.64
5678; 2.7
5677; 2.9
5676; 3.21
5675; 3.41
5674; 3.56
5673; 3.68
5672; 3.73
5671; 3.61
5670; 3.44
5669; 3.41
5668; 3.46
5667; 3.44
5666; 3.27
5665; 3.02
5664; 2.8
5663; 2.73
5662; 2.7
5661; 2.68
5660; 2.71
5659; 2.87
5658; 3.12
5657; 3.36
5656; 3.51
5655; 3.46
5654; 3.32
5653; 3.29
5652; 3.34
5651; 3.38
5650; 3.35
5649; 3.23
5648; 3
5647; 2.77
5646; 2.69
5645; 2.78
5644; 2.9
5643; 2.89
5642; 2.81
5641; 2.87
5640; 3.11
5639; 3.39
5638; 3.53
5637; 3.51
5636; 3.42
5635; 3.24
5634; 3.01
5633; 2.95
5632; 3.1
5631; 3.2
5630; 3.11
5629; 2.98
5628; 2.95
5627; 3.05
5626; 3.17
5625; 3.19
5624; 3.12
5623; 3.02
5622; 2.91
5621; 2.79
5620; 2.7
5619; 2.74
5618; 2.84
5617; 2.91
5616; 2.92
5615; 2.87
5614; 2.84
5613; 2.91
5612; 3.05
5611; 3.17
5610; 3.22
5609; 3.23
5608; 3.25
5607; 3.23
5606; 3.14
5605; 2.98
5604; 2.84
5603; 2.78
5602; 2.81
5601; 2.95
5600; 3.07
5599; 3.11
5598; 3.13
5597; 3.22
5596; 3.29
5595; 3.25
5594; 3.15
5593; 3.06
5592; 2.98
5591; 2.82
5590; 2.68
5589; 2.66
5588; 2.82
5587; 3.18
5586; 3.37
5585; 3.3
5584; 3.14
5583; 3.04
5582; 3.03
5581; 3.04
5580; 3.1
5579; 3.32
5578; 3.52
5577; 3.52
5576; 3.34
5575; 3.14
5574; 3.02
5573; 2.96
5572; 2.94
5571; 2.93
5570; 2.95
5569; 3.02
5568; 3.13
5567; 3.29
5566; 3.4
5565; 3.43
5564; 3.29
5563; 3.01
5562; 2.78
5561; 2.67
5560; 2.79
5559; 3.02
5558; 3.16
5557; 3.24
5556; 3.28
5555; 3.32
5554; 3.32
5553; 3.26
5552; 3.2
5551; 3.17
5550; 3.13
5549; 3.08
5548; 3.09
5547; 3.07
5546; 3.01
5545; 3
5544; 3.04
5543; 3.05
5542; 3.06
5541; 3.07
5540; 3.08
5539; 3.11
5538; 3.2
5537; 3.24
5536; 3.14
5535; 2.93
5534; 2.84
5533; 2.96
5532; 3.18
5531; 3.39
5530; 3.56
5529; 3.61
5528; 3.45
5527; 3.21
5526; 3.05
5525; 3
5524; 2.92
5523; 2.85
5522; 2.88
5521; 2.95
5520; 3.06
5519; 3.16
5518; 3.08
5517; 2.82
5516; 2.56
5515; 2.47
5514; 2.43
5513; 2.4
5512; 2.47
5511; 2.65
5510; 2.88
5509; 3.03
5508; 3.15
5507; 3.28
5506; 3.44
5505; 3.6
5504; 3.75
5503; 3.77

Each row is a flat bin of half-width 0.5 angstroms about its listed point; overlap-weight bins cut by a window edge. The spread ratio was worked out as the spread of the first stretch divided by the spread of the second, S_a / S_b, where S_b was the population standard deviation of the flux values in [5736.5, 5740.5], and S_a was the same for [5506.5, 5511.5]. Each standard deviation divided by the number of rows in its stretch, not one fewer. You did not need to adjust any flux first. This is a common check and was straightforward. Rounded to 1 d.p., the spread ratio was 2.2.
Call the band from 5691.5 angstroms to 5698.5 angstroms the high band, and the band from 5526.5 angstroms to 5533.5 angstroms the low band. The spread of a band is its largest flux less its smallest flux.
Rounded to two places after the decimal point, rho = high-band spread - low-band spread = -0.51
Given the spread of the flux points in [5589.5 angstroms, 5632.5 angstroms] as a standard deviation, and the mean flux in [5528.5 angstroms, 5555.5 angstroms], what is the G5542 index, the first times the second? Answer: 0.53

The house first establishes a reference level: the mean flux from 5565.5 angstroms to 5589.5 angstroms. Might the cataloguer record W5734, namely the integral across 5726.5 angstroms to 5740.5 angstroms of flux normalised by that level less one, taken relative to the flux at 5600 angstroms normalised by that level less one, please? 26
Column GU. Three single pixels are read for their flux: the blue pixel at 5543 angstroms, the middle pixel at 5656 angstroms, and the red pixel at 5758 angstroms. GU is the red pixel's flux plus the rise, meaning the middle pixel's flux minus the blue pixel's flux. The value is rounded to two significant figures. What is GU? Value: 3.7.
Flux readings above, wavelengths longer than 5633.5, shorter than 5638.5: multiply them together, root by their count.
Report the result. 3.3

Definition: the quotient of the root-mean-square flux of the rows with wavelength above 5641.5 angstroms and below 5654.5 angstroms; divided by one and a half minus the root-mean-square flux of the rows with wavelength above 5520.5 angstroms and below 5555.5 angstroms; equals -1.88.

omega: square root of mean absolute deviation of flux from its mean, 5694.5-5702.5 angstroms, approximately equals 0.42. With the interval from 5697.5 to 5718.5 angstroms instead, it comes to 0.47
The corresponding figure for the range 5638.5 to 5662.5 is 0.51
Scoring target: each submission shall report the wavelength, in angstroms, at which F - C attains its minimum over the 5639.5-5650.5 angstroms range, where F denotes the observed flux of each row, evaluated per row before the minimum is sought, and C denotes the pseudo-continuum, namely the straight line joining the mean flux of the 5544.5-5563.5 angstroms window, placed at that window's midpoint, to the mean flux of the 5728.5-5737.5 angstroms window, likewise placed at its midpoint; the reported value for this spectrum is 5646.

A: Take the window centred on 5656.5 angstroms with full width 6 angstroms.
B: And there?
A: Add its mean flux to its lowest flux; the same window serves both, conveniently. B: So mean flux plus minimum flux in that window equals 6.14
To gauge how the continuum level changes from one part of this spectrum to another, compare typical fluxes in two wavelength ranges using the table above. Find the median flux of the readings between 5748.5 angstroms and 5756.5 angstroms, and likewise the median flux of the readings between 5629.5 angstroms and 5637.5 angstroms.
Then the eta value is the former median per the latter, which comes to 1.00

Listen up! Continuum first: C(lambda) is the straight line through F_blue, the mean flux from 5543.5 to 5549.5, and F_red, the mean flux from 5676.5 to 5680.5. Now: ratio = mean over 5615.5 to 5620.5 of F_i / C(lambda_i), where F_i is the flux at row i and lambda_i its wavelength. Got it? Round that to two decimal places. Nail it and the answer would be 0.98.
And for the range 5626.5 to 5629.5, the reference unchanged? 1.05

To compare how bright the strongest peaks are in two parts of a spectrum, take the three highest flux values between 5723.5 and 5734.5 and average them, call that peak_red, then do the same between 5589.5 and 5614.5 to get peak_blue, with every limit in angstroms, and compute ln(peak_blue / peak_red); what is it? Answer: -0.059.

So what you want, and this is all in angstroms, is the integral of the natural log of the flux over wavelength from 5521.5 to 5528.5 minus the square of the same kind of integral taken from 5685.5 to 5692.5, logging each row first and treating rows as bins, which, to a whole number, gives -52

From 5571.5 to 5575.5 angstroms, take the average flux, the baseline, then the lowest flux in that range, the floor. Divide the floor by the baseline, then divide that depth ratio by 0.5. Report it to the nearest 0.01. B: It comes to 1.95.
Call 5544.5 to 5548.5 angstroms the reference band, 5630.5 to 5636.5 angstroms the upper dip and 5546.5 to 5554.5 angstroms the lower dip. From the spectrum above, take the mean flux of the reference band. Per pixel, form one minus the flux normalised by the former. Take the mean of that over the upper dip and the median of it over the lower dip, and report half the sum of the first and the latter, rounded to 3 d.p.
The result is -0.036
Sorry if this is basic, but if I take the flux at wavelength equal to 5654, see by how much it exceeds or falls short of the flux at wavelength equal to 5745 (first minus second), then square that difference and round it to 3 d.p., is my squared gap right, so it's 0.012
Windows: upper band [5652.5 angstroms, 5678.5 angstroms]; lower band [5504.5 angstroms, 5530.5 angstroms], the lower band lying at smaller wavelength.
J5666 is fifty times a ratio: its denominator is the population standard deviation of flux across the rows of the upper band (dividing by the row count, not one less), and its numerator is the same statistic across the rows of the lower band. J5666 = 53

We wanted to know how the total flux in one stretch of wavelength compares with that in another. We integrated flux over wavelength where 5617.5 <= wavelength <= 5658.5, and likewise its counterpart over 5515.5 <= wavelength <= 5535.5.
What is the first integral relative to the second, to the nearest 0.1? 2.1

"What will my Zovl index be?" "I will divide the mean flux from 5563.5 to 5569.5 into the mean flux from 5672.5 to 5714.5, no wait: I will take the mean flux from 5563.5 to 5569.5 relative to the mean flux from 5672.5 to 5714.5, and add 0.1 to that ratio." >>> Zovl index 1.19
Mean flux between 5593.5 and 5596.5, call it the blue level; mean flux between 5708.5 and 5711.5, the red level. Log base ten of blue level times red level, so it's 0.99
